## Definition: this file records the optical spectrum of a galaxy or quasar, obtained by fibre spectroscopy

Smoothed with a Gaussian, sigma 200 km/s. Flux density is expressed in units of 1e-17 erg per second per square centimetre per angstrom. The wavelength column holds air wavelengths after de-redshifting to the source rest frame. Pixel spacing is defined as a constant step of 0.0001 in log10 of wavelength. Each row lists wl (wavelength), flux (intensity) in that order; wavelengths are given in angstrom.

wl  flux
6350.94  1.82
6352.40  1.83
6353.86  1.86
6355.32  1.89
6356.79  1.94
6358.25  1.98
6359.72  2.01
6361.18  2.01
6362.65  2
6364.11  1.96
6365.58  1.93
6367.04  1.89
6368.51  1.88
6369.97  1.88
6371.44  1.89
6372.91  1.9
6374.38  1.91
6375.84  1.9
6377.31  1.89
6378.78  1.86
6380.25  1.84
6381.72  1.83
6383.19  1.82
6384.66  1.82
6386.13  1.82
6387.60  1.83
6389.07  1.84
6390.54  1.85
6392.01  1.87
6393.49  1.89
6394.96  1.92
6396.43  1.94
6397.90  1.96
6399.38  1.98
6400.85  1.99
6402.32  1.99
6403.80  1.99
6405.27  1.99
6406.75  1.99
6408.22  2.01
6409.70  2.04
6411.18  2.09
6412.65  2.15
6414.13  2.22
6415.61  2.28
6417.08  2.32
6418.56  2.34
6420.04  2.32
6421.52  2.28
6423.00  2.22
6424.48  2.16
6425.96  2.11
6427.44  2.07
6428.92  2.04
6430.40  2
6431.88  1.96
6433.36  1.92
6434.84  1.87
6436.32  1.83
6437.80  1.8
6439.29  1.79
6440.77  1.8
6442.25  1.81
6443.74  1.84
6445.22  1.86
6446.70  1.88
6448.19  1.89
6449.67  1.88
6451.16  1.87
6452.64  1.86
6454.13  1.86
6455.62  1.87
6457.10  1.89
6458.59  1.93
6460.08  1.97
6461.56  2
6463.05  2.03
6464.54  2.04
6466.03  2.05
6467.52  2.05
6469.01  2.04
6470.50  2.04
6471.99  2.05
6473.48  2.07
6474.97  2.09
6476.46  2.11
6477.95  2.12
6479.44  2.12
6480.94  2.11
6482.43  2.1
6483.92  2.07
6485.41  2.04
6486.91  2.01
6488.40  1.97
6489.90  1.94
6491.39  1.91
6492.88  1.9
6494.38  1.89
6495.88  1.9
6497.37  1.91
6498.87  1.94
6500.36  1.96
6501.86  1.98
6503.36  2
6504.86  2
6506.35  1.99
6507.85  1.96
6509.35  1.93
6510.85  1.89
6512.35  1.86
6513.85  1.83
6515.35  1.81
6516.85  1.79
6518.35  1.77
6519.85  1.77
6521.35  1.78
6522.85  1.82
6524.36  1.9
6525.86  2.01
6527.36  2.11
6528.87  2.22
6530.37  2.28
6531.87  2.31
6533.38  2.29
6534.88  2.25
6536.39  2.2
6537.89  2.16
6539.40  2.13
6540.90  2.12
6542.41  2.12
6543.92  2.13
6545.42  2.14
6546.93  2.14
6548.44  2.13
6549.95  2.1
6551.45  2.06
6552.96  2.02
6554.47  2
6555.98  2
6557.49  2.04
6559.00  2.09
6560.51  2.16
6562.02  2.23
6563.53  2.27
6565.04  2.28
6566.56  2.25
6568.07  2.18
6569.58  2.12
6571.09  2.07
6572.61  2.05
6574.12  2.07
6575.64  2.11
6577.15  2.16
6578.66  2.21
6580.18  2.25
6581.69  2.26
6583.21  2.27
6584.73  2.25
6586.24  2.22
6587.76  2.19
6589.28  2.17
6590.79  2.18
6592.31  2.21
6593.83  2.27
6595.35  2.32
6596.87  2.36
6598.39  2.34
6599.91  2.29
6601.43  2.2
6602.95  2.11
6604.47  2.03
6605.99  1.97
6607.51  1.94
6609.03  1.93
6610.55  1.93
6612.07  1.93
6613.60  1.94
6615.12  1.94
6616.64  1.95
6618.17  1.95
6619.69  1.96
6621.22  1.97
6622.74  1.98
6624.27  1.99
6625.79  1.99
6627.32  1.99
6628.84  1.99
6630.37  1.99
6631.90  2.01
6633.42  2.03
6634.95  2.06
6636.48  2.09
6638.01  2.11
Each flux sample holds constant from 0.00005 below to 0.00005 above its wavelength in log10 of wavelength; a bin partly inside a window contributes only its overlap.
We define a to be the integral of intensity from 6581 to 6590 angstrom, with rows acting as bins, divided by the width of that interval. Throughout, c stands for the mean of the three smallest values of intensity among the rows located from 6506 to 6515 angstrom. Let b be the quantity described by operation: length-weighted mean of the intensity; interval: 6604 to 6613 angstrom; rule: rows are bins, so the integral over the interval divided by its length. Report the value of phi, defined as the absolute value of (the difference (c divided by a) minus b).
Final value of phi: 1.12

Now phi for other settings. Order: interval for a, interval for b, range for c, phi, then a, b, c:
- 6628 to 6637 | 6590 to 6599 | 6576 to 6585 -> 1.19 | 2.03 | 2.28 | 2.21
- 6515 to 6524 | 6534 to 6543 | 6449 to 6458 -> 1.13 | 1.79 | 2.17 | 1.86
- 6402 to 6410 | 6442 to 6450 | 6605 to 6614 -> 0.90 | 2.00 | 1.86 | 1.93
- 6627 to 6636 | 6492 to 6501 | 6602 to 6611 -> 0.96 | 2.02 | 1.92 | 1.93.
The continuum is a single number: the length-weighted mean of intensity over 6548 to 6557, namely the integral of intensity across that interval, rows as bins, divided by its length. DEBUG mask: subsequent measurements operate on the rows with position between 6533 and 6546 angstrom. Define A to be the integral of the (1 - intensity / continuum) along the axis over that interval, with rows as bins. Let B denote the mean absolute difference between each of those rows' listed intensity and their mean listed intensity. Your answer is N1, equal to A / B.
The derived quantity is -15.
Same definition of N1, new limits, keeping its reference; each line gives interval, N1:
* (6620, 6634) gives 33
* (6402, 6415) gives -1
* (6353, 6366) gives 14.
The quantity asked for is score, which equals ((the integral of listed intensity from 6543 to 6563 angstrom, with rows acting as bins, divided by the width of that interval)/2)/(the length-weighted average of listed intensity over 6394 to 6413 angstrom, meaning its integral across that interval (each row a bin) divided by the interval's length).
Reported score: 0.52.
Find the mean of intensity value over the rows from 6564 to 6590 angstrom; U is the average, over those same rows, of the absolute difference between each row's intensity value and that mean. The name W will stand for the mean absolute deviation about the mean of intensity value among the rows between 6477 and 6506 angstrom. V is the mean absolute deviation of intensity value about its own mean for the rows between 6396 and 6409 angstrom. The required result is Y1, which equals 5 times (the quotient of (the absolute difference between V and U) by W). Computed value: 3.6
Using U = 0.063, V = 0.015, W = 0.066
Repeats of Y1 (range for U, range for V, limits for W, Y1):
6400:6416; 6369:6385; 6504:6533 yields 2.0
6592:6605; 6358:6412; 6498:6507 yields 6.9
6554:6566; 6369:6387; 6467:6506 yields 5.3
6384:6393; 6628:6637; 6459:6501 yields 1.3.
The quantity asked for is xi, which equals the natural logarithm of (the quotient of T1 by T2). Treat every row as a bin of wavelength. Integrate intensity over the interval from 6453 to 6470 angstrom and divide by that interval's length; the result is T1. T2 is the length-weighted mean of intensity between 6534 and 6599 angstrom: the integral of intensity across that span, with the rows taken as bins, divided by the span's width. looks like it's -0.09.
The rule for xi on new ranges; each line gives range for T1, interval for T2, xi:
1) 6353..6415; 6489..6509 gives 0.00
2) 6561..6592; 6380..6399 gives 0.16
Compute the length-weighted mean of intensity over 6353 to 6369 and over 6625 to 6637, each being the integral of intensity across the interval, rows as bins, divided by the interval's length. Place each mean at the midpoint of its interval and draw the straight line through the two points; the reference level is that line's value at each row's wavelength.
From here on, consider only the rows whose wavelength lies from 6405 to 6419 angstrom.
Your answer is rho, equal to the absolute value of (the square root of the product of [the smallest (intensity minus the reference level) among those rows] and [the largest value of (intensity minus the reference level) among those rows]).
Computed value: 0.117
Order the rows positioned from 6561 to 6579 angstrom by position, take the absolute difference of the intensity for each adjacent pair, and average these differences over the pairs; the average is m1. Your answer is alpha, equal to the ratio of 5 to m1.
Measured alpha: 125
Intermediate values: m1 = 0.040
